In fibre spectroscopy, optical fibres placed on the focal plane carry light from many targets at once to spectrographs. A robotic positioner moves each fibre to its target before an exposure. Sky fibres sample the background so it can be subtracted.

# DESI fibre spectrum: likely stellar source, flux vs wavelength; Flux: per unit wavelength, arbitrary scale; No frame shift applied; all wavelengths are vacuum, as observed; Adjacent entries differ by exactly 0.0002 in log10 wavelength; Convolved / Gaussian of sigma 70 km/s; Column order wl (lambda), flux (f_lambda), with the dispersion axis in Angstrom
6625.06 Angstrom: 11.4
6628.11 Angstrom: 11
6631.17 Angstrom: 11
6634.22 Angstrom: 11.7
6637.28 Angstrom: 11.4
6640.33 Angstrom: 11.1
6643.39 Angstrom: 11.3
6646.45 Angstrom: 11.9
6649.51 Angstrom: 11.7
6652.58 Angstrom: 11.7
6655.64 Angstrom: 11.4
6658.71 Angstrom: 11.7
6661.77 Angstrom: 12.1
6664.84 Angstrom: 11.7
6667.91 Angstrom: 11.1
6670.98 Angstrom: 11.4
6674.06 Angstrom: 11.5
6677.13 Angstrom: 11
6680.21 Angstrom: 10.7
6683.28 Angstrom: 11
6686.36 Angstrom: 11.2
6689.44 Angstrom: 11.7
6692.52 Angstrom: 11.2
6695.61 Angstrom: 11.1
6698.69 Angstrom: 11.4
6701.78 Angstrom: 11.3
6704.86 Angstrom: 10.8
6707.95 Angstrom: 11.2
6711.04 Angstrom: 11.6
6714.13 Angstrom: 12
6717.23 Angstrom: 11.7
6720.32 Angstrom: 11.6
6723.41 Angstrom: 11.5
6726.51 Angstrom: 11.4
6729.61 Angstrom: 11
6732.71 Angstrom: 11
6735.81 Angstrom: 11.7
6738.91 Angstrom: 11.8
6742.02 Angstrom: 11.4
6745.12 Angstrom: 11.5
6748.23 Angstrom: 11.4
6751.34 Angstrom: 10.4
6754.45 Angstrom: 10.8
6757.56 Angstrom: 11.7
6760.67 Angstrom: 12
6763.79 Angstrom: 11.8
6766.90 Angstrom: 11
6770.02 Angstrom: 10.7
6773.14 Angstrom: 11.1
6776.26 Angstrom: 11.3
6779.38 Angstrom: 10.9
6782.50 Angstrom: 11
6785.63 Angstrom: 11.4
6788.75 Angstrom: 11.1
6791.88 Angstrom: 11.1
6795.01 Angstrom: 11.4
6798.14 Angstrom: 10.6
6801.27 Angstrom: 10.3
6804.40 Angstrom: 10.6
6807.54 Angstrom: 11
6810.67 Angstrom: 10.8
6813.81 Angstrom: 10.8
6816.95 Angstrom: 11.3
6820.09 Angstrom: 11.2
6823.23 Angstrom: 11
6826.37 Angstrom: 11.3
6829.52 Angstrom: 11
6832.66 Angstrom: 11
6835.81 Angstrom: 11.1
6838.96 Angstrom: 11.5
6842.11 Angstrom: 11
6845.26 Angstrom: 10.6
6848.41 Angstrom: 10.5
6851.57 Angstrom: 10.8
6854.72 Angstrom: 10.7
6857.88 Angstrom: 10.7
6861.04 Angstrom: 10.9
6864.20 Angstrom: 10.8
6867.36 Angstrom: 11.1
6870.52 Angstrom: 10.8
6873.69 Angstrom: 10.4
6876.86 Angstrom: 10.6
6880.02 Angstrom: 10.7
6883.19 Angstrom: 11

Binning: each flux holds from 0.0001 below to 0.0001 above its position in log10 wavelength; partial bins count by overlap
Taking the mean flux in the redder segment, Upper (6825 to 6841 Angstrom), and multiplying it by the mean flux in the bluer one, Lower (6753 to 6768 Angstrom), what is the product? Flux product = 128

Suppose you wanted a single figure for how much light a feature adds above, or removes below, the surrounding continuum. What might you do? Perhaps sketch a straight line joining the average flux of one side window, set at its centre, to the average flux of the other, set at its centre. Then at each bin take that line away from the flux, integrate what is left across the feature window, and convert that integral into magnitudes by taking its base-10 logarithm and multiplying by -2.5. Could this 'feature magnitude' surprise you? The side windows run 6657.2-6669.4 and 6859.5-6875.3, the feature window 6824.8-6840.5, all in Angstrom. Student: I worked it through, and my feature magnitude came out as -1.42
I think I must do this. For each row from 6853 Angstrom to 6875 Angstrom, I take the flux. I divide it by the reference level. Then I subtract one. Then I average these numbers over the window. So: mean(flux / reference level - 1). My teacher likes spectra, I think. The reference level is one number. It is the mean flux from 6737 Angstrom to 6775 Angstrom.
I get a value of -0.05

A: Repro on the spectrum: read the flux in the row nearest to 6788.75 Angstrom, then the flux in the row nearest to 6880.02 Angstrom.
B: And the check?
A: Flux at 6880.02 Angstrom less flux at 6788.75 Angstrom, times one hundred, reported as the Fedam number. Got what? -40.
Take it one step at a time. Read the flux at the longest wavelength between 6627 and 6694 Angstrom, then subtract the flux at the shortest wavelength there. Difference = 0.2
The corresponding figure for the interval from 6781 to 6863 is -0.1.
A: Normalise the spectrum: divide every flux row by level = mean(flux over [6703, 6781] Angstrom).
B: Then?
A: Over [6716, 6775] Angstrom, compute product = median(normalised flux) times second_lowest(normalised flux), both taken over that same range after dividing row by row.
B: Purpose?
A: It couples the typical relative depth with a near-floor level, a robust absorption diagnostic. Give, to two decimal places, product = 0.95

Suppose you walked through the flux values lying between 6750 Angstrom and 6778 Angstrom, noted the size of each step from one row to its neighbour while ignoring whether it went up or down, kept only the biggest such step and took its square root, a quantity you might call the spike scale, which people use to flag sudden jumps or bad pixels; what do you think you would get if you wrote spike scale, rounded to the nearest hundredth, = 0.95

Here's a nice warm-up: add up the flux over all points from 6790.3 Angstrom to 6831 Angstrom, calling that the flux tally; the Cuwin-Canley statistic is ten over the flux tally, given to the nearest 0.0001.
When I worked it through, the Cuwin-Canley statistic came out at 0.0702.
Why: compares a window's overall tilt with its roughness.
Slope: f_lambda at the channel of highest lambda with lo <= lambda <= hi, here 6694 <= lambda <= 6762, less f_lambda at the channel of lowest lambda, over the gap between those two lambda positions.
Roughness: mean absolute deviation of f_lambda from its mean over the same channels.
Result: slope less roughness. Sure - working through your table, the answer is -0.30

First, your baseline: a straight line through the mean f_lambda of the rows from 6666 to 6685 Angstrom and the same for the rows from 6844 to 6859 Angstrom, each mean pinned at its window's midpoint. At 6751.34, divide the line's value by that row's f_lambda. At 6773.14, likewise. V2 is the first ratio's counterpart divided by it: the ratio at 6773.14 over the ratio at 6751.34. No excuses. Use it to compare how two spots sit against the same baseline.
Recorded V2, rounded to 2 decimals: 0.93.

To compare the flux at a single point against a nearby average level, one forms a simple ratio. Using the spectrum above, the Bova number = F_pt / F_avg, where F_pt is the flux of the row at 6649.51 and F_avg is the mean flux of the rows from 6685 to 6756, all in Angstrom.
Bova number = 1.03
